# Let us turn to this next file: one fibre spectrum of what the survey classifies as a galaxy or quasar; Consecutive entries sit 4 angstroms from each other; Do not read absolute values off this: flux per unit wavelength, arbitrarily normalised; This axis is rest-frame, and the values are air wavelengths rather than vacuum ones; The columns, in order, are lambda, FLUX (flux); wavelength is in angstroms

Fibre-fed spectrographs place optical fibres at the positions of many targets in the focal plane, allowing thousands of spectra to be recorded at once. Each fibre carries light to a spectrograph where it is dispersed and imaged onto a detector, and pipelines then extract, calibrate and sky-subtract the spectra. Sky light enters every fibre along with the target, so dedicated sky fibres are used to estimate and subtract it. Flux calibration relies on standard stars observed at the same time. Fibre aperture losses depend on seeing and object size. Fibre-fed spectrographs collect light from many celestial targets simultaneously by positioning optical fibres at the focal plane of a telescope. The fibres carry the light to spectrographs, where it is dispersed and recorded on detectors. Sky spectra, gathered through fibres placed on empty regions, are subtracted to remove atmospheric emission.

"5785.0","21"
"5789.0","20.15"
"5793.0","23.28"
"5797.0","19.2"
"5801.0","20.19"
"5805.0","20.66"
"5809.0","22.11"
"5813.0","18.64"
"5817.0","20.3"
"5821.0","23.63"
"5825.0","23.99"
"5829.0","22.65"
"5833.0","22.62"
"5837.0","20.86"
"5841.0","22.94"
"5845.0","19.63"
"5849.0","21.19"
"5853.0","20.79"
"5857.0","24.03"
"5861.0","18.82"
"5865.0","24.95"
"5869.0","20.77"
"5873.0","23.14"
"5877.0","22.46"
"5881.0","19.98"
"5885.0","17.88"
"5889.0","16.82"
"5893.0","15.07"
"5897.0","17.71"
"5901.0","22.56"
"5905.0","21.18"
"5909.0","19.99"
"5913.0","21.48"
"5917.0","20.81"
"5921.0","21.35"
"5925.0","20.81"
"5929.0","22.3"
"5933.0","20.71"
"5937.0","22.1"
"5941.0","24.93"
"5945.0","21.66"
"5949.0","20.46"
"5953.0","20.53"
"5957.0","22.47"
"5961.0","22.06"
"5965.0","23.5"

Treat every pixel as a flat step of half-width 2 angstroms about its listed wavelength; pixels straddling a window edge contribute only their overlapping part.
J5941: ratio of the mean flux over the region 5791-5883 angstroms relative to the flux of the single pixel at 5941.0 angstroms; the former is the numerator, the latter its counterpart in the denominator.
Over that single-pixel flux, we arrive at 0.87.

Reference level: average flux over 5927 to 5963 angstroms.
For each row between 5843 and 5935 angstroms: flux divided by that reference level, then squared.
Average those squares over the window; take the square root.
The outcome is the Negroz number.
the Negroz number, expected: 0.95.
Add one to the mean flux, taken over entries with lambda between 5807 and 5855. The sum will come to 22.6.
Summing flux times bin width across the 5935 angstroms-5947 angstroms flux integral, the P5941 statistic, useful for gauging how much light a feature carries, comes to 275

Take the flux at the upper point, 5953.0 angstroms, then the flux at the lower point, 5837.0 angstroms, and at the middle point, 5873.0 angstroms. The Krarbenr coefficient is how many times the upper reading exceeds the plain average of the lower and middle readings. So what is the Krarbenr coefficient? 0.93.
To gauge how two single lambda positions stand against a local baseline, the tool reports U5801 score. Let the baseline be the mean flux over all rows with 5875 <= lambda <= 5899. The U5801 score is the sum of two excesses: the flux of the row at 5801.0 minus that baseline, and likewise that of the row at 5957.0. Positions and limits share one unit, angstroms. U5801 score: 6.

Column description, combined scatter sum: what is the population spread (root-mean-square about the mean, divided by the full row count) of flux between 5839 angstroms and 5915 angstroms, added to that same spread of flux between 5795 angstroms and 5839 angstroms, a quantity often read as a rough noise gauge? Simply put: 4.16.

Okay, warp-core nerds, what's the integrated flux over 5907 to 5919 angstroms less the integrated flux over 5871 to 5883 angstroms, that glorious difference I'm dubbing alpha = -13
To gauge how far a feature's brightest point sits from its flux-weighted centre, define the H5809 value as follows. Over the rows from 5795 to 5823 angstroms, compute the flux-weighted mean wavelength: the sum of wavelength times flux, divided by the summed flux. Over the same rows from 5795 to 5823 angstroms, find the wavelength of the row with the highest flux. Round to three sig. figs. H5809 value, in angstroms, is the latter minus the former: 11.7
